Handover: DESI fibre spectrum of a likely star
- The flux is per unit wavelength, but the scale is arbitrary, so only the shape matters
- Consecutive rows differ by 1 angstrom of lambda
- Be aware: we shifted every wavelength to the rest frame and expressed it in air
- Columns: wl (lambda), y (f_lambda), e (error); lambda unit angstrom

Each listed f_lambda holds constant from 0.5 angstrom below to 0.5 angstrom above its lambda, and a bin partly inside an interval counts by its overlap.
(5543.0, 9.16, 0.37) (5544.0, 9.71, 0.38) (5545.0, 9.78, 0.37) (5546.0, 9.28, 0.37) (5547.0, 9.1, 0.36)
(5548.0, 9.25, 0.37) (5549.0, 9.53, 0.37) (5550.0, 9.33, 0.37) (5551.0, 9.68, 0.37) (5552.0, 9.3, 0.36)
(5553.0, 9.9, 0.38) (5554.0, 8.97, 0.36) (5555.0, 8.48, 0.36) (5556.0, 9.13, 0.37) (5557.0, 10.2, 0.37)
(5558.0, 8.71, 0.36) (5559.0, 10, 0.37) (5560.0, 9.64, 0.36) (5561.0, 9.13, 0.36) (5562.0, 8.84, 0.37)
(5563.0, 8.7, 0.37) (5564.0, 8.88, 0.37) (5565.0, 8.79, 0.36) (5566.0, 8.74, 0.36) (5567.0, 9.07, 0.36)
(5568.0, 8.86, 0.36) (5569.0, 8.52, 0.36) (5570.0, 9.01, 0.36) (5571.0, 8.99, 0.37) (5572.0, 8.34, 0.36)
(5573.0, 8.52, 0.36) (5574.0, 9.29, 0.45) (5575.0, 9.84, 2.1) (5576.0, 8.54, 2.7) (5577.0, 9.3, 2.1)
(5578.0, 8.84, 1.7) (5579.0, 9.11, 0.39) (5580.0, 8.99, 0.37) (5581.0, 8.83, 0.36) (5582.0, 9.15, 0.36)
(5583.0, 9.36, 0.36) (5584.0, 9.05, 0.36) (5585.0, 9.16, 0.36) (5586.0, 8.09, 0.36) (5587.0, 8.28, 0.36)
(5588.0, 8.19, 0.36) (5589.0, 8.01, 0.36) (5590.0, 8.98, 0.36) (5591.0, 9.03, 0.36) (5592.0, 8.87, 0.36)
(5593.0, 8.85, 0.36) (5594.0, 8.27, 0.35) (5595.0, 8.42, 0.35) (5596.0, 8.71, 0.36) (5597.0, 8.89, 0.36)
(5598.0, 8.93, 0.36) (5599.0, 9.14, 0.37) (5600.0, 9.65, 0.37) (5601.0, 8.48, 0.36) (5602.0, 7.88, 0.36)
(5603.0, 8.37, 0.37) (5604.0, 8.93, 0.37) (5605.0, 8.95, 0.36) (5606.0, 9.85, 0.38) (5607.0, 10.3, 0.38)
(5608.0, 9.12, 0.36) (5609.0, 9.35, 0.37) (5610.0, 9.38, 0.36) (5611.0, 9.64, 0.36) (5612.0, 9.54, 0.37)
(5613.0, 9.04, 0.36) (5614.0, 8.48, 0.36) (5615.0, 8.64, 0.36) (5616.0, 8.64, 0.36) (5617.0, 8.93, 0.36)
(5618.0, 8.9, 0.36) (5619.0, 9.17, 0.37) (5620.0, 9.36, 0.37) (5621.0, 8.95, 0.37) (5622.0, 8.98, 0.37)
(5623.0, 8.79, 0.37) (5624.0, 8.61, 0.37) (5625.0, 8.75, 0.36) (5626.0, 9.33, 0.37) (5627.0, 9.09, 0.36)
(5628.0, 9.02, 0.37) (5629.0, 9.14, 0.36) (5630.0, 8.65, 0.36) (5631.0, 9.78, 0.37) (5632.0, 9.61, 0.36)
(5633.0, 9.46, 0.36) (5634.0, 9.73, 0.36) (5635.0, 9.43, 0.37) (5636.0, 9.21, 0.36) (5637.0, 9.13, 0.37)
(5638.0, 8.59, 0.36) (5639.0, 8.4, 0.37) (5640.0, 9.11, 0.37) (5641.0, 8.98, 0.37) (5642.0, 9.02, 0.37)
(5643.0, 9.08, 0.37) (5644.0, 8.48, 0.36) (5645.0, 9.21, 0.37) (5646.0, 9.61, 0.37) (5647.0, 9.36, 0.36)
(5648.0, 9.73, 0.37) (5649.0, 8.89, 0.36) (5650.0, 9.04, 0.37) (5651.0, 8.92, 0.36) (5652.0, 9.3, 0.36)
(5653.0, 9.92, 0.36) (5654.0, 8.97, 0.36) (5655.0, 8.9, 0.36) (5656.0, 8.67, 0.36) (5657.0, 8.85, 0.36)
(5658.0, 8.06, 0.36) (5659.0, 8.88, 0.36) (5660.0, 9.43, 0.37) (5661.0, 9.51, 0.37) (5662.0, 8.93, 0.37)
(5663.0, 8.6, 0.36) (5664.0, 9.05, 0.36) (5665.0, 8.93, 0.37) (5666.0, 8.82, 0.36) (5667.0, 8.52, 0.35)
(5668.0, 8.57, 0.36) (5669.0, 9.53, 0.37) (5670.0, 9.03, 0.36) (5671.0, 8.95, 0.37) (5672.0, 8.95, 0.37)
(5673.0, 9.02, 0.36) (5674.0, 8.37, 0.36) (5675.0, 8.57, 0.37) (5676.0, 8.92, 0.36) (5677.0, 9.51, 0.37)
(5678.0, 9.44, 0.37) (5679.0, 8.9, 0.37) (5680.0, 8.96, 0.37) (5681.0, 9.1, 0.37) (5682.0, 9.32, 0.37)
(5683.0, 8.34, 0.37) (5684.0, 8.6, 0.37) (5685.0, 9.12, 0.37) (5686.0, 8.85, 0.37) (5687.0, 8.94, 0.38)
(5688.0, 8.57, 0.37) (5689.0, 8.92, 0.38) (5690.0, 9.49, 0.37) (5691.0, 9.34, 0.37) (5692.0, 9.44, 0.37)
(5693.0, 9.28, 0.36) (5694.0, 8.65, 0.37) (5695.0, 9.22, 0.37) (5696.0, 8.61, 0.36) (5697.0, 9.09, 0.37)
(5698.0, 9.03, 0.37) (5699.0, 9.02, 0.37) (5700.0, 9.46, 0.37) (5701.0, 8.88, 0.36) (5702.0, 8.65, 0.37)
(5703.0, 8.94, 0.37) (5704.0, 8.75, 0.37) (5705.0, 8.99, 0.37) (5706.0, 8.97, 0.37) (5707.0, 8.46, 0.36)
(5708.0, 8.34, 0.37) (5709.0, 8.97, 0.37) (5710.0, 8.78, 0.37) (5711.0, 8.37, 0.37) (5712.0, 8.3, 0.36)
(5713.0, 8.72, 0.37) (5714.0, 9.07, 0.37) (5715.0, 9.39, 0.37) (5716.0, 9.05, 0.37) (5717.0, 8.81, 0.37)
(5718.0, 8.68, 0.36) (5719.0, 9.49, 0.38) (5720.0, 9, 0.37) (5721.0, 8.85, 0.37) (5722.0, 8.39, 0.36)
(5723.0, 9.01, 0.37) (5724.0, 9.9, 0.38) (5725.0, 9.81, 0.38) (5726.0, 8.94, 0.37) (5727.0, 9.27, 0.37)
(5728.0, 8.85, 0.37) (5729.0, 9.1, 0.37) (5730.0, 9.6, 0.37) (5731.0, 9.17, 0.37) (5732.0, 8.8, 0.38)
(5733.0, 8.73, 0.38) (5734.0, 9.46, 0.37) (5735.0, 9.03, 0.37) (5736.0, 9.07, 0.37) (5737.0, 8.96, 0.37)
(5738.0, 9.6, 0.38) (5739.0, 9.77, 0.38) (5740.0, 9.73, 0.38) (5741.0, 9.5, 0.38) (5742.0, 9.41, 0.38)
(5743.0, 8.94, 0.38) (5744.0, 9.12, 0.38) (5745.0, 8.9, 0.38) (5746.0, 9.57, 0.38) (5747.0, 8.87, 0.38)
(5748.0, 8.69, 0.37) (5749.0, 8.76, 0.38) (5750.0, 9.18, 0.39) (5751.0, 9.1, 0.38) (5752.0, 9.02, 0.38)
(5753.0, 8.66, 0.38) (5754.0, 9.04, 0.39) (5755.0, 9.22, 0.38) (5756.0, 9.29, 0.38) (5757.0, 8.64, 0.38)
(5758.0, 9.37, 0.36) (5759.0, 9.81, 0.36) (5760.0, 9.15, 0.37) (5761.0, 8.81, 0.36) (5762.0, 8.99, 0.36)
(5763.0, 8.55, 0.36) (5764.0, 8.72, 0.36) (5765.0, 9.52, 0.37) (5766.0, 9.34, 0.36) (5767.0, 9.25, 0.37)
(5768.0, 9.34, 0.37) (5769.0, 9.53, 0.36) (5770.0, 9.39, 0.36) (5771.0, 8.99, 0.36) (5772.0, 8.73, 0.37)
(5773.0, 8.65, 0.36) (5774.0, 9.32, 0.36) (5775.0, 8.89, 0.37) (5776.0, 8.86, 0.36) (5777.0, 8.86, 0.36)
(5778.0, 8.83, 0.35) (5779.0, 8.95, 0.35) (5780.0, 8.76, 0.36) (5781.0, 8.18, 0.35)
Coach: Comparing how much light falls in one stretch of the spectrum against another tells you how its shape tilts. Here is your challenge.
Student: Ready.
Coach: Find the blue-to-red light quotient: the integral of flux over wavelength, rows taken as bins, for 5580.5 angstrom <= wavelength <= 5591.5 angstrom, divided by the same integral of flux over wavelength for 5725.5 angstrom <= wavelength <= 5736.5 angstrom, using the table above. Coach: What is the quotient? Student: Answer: 0.961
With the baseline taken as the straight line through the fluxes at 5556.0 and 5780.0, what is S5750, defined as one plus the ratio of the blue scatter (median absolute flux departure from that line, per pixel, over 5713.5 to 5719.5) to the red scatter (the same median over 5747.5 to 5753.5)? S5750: 2.1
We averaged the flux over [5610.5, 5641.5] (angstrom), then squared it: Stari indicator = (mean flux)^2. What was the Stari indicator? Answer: 82.2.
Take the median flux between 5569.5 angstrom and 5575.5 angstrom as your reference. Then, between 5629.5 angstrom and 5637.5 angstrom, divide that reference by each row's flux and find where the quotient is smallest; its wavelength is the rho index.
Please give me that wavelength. 5631.0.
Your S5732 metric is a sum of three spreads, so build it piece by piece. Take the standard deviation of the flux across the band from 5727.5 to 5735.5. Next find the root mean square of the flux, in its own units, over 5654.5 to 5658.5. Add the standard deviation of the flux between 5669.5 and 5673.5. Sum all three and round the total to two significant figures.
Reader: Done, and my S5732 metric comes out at 9.0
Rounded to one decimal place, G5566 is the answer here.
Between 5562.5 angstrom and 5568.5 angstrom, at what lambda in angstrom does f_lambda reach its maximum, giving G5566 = 5567.0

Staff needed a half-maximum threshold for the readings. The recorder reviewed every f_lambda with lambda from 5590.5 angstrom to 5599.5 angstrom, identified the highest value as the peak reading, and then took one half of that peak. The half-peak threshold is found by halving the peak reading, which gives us 4.57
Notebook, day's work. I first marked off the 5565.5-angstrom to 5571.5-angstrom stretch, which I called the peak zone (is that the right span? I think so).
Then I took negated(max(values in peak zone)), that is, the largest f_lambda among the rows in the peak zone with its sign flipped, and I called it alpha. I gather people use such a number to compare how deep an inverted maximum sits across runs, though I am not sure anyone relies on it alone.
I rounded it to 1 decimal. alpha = -9.1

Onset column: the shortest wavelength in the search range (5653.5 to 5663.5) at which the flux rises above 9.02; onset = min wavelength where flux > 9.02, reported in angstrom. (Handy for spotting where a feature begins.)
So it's 5660.0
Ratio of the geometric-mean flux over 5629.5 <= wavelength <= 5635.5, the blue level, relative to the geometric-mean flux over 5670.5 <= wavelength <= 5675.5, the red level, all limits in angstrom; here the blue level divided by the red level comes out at 1.08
